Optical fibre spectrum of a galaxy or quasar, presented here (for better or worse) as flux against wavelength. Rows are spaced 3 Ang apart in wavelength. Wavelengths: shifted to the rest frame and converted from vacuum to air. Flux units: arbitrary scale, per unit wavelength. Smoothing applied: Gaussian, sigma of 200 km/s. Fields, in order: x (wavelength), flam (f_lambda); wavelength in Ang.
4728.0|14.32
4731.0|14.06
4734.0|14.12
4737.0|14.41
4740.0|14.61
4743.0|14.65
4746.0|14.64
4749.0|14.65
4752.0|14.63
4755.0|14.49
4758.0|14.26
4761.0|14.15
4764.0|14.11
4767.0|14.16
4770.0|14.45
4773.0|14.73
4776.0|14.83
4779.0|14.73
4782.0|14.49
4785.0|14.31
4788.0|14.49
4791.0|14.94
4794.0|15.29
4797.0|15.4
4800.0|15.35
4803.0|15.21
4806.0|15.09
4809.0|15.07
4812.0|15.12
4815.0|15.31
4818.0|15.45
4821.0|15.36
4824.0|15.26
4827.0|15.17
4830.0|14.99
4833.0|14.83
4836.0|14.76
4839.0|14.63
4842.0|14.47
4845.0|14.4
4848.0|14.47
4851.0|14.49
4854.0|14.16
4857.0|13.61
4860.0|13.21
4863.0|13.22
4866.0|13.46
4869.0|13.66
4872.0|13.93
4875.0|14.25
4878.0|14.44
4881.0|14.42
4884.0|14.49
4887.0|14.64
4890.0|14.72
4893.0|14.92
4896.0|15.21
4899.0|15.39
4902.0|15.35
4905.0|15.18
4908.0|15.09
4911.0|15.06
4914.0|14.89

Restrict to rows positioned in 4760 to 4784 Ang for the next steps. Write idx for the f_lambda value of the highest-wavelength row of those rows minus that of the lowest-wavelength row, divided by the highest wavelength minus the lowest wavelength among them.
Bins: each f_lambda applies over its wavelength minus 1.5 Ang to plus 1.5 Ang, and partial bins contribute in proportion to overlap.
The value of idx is 0.02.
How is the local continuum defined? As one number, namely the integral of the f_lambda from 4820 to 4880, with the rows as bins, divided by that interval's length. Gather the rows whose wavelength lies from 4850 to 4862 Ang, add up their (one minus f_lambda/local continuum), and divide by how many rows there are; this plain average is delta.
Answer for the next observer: 0.03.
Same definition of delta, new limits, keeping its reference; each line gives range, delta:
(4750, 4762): 0.00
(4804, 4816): -0.06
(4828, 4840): -0.03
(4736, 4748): -0.02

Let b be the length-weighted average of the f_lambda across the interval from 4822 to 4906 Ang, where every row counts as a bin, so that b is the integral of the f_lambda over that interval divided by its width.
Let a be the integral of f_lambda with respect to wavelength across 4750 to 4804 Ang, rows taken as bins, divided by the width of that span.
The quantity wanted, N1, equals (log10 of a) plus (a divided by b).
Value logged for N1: 2.18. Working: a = 14.7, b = 14.5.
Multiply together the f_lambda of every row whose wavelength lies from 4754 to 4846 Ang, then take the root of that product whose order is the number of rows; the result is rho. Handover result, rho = 14.8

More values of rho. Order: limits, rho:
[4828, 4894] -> 14.3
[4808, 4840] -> 15.1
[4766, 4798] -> 14.7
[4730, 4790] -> 14.4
